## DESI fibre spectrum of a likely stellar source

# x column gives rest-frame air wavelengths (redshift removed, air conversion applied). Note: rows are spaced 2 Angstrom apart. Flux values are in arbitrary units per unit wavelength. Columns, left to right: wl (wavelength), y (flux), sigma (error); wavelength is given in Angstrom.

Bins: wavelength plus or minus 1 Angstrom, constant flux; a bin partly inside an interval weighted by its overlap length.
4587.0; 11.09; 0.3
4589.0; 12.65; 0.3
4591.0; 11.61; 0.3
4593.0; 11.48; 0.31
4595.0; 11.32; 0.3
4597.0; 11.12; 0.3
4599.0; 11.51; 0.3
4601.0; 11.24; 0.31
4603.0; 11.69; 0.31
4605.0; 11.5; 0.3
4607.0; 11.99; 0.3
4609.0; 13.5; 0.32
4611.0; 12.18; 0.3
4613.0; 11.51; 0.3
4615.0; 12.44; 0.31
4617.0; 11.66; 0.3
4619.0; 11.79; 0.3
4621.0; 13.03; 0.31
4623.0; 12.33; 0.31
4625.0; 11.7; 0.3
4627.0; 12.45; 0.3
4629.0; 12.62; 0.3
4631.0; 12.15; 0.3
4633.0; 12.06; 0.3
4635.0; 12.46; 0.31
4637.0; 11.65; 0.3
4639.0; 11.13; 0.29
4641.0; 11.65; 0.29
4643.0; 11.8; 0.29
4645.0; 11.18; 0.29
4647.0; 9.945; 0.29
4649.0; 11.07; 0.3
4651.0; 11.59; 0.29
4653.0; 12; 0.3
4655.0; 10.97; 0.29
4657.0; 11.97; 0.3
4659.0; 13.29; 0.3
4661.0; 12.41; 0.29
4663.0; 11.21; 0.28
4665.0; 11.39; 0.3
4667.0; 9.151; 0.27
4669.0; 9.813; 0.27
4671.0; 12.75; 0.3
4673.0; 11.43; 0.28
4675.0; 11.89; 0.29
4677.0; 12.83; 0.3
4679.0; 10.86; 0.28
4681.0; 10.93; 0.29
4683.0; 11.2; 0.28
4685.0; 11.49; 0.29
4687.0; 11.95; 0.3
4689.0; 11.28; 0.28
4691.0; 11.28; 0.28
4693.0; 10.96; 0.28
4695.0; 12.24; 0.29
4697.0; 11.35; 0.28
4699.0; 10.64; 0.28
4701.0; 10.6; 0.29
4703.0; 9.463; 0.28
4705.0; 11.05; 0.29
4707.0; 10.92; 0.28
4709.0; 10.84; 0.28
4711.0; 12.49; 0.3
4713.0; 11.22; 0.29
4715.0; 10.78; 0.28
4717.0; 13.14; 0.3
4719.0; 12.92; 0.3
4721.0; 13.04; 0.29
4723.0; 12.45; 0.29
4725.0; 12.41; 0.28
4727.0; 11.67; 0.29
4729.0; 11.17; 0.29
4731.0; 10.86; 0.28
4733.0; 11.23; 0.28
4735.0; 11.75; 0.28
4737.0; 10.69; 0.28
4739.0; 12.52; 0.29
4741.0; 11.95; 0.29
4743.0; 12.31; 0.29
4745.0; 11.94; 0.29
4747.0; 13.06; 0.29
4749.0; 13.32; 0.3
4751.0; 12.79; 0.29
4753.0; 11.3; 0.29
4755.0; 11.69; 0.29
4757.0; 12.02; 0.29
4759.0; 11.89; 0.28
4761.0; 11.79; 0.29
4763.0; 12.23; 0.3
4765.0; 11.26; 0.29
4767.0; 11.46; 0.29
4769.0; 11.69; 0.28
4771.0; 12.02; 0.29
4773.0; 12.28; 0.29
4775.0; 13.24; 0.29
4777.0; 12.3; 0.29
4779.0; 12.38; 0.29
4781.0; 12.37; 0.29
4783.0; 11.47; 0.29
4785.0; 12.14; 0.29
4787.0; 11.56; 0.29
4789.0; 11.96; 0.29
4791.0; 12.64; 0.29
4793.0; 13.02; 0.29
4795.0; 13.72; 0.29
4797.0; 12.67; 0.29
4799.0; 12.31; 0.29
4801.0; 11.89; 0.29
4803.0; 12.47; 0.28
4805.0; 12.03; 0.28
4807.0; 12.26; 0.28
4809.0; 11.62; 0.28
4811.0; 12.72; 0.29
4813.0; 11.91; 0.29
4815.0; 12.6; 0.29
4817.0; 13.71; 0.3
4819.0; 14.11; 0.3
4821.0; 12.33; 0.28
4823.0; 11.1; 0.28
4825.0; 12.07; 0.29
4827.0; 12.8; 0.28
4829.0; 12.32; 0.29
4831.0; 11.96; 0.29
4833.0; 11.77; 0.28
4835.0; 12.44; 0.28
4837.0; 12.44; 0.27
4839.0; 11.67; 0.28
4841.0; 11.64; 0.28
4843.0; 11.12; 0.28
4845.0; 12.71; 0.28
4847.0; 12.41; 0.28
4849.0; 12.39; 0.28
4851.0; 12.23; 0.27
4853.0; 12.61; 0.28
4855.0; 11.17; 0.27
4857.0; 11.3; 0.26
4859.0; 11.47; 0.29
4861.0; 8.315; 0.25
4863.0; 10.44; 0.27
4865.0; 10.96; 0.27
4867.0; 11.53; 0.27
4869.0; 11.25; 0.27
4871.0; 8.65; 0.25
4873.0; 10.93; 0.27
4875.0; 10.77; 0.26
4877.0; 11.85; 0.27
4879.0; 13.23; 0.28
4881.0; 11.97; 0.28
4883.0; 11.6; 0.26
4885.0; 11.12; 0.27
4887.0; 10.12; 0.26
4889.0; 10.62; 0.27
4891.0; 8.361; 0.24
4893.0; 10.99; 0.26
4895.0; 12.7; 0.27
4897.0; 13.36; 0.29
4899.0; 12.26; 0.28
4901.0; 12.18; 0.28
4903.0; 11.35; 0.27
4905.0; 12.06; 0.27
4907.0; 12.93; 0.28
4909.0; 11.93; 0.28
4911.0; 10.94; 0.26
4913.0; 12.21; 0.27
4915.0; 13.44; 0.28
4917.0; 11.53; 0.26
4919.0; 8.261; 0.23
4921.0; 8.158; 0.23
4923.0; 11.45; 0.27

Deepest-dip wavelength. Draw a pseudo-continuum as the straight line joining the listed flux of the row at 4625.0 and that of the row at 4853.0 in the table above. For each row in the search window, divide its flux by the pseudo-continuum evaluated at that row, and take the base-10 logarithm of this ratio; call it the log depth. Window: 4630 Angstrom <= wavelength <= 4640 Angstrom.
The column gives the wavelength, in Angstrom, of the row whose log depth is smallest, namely 4639.0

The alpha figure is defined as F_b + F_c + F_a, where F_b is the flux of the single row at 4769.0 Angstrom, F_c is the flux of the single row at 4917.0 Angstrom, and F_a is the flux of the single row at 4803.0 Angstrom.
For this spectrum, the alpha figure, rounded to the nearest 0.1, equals 35.7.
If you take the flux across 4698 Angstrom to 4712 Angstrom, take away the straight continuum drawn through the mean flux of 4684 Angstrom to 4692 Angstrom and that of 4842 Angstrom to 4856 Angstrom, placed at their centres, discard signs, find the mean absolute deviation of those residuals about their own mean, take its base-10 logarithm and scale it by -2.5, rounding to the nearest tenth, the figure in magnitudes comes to 1.2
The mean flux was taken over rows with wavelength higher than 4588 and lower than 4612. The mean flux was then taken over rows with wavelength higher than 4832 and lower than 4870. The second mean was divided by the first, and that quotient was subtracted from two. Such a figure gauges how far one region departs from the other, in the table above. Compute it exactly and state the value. 1.02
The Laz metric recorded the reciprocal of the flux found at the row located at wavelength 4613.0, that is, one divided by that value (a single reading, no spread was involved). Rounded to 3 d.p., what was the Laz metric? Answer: 0.087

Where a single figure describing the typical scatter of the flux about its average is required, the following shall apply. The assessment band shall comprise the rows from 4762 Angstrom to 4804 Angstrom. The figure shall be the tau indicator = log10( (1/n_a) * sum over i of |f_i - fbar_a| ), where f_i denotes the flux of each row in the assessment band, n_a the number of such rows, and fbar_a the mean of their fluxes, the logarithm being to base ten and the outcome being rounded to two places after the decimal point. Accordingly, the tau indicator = -0.35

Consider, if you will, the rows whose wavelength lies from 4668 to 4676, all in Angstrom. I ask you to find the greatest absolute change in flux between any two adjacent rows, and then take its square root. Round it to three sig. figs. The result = 1.71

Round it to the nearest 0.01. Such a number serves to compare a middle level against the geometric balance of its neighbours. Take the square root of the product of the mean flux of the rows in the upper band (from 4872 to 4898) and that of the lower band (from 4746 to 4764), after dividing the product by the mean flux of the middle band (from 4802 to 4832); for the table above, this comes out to 3.35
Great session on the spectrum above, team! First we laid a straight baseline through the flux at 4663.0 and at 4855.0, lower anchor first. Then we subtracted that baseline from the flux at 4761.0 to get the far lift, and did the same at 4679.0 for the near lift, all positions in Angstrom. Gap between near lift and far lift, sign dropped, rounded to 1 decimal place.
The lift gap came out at 0.9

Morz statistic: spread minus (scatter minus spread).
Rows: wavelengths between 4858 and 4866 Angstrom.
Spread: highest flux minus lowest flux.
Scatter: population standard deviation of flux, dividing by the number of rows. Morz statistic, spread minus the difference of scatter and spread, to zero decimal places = 5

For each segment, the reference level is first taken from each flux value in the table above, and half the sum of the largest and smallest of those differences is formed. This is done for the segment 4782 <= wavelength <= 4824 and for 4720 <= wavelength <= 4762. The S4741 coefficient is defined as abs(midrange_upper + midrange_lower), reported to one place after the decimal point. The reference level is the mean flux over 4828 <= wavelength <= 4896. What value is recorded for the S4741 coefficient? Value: 1.8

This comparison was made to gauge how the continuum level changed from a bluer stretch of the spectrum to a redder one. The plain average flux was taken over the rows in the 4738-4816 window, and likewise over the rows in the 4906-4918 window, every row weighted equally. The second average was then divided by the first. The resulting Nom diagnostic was 0.99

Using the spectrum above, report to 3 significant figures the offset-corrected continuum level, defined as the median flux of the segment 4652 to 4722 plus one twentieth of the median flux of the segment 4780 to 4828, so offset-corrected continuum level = 11.9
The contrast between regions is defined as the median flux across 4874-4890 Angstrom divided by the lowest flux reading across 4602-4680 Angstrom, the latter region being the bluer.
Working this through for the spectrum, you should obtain 1.24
